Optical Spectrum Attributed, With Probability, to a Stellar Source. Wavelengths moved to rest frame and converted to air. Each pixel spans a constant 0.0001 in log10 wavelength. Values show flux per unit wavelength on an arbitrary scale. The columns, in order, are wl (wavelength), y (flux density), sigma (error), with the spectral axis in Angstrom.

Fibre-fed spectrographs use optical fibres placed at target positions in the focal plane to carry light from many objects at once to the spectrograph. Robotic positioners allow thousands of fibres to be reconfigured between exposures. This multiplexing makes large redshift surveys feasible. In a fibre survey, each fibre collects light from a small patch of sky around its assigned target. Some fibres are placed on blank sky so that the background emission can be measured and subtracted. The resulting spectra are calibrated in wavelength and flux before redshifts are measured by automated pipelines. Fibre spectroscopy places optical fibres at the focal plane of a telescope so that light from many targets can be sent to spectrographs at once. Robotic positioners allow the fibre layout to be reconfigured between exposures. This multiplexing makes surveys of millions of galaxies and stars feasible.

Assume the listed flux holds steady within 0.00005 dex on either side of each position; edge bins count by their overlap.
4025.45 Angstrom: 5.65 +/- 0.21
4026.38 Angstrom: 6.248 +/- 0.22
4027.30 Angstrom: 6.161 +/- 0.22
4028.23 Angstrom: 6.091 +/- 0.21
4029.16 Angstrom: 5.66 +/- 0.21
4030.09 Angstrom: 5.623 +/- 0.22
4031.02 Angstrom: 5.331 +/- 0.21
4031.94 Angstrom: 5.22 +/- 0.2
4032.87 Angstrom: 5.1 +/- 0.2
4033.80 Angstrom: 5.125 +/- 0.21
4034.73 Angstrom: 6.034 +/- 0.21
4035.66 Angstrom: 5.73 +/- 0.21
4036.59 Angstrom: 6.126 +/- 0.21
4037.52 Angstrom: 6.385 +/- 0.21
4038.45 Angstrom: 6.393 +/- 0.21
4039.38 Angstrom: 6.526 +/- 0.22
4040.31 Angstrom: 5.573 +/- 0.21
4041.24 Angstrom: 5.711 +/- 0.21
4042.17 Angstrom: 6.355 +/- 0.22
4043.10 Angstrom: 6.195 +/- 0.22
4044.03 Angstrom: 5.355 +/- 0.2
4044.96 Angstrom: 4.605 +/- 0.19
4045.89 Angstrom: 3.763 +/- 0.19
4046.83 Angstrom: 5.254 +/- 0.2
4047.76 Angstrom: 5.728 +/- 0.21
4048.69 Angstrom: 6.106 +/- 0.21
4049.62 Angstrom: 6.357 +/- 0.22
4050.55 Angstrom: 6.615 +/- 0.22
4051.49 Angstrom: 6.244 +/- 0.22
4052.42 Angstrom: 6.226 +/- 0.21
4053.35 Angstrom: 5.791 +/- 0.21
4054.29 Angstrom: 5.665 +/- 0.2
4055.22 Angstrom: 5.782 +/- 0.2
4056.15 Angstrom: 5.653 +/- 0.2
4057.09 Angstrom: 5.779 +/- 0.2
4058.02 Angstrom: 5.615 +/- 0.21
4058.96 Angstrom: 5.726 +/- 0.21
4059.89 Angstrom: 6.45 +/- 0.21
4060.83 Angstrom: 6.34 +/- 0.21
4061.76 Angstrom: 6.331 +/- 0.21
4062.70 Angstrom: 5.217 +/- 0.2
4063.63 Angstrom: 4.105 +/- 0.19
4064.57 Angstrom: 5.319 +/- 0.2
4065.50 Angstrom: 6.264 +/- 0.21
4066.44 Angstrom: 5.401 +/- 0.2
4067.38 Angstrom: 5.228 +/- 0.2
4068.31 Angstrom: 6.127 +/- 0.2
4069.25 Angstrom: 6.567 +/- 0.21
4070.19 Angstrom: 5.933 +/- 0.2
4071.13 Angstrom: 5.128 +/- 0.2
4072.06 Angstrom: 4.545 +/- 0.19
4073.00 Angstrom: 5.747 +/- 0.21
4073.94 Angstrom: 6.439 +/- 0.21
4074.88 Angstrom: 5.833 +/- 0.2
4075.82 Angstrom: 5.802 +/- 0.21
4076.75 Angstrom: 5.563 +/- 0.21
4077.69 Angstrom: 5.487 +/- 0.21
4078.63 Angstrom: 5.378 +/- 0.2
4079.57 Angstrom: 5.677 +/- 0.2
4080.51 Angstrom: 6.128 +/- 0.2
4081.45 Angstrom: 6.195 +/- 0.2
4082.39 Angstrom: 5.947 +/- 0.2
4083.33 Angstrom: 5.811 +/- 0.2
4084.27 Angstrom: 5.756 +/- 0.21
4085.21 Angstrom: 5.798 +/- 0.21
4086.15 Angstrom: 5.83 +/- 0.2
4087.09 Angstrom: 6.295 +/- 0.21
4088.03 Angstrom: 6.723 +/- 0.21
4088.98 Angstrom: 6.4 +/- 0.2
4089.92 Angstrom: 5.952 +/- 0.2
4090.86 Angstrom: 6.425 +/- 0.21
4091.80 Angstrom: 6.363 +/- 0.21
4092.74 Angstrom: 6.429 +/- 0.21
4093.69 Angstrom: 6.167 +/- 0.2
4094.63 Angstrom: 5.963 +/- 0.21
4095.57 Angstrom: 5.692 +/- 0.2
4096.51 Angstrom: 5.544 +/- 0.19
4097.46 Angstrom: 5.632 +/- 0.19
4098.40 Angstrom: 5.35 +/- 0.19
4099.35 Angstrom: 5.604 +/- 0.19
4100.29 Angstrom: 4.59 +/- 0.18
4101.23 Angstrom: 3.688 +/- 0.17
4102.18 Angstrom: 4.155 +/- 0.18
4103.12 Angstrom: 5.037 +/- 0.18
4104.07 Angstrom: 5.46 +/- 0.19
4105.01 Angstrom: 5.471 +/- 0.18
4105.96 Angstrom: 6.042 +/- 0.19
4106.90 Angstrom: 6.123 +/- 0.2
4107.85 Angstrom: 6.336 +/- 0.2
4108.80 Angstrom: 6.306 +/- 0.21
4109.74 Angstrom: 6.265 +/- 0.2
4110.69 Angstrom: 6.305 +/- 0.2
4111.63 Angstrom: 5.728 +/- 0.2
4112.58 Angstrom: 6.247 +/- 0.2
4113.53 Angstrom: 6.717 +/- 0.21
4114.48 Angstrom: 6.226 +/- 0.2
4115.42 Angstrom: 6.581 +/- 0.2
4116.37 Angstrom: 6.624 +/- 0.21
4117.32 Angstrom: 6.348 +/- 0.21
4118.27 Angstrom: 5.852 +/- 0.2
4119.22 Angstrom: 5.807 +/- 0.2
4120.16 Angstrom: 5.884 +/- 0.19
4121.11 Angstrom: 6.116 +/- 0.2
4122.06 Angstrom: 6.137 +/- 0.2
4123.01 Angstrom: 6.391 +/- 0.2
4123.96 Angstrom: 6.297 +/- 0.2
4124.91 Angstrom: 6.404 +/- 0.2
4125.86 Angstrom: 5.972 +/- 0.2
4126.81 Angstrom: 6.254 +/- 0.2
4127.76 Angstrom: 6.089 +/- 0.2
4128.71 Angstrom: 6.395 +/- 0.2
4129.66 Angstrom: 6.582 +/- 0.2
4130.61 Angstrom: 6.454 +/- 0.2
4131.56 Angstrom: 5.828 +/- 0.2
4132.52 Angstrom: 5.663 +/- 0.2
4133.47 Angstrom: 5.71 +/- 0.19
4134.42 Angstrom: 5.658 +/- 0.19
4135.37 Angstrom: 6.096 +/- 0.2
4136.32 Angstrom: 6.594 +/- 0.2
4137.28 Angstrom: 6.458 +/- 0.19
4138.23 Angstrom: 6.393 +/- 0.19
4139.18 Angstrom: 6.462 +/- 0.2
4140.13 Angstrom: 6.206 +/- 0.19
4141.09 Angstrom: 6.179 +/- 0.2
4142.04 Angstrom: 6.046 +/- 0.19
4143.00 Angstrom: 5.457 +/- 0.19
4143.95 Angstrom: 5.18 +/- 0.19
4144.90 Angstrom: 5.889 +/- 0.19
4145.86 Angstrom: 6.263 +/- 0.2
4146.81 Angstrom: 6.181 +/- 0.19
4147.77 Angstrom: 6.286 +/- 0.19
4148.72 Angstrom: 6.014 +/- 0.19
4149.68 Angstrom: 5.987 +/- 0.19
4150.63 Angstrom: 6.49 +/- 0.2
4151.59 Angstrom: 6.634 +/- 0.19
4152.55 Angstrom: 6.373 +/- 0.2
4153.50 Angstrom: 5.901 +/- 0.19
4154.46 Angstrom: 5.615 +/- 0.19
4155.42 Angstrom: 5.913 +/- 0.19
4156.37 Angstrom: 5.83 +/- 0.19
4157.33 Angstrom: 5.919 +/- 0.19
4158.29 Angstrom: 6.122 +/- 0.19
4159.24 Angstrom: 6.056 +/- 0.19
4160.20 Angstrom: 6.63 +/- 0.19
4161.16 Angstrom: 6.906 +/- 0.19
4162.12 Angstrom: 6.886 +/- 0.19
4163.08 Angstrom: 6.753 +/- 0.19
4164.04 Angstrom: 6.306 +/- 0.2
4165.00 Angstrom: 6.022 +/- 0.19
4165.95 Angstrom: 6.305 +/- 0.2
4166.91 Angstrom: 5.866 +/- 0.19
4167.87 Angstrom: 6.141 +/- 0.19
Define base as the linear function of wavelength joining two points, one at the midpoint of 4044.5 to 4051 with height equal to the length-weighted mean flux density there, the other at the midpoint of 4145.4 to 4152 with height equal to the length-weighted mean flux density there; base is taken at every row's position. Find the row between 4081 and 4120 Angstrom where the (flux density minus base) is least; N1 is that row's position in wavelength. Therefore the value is 4101.23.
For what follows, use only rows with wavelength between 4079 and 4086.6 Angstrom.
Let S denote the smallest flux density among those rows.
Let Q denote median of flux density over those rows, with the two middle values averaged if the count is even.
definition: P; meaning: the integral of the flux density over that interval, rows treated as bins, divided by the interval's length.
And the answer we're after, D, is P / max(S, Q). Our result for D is 1.011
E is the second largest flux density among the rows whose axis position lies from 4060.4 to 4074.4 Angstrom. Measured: 6.439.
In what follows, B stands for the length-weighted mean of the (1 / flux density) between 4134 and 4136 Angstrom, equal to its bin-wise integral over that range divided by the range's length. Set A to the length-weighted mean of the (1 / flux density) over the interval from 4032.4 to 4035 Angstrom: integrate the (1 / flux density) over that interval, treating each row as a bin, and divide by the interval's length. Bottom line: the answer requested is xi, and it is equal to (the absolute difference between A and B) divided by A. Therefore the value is 0.095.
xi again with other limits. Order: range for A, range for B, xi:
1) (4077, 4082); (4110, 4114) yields 0.077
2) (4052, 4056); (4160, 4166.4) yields 0.106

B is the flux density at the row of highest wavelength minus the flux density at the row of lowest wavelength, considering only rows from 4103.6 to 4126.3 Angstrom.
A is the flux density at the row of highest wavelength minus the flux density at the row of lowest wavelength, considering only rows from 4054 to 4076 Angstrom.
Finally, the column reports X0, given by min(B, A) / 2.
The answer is 0.07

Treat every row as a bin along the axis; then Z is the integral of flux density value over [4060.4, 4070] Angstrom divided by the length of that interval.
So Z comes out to 5.70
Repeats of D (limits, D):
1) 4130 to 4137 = 1.033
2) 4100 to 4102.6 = 0.989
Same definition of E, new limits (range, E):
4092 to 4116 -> 6.581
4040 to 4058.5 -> 6.357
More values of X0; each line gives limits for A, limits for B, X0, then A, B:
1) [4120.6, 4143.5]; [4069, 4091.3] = -0.33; -0.7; -0.14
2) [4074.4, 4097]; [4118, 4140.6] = -0.14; -0.3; 0.35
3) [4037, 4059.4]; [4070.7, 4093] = -0.33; -0.7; 1.30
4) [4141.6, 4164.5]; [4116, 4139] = -0.12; 0.3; -0.23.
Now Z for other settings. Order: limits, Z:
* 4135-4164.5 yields 6.19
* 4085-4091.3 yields 6.22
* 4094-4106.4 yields 5.26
